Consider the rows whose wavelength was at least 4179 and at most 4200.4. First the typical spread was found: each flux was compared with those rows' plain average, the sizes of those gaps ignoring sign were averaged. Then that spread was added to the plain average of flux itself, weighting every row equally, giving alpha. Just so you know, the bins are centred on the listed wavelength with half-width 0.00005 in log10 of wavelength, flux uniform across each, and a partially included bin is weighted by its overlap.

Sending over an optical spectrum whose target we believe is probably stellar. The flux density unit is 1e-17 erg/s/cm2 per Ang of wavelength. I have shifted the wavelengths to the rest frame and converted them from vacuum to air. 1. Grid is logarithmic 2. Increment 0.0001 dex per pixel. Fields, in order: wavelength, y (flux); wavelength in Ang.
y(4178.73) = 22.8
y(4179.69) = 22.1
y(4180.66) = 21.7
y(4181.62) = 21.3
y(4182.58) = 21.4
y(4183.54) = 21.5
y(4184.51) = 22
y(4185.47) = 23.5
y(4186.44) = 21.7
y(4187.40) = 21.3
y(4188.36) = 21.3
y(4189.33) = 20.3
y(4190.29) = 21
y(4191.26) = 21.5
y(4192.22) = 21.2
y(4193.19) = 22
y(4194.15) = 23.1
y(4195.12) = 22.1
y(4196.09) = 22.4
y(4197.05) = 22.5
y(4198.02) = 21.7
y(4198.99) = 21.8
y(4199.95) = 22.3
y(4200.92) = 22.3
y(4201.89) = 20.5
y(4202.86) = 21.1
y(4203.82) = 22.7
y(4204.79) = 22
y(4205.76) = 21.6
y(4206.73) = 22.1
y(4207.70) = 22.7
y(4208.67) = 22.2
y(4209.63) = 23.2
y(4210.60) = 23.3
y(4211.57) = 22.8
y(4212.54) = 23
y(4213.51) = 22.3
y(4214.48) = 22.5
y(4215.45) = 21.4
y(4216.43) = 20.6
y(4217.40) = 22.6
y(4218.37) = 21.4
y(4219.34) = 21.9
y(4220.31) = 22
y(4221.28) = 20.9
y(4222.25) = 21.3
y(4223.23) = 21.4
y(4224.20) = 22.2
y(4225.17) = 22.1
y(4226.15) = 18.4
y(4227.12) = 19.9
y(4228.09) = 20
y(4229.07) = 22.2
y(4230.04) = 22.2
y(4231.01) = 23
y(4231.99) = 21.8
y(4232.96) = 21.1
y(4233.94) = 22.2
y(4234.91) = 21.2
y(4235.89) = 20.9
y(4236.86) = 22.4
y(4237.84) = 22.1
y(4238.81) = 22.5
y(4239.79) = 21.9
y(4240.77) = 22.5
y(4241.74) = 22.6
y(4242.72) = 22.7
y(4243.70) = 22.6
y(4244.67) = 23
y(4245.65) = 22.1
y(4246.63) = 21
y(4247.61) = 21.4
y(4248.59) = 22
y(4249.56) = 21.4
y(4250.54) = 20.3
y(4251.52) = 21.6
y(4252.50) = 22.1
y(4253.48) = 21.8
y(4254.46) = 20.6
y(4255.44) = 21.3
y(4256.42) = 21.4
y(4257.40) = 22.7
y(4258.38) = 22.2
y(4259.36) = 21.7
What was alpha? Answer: 22.3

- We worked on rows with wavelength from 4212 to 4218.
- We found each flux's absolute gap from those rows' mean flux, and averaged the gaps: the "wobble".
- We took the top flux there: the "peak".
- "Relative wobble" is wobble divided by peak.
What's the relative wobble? 0.031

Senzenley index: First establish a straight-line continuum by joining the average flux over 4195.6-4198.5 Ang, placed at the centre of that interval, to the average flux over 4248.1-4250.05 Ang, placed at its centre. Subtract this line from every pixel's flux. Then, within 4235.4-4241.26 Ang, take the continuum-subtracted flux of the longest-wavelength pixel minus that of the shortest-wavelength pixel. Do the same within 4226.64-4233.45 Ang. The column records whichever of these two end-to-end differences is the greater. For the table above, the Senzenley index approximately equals 1.6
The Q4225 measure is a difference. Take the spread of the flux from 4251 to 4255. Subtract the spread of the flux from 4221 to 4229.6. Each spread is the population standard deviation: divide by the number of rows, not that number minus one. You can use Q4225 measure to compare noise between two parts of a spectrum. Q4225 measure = -0.65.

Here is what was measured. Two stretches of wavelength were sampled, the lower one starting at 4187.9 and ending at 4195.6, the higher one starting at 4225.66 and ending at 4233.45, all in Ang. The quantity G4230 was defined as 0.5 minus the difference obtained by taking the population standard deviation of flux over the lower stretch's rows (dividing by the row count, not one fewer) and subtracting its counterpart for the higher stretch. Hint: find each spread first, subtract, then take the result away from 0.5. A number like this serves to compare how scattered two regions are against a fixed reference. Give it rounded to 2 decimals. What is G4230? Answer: 1.15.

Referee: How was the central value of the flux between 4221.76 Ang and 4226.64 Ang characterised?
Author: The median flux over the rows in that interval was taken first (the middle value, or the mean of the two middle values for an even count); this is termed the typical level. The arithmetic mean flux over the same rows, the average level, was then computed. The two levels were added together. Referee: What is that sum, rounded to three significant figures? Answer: 42.5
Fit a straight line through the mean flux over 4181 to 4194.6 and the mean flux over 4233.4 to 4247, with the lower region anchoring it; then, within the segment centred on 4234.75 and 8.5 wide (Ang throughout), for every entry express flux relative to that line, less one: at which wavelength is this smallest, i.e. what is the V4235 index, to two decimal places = 4235.89 Ang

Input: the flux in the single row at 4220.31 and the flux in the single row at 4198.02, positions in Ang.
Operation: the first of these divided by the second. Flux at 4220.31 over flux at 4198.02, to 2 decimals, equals 1.01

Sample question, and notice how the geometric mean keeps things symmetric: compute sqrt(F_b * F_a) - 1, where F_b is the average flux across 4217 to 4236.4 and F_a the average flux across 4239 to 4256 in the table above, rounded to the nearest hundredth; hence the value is 20.63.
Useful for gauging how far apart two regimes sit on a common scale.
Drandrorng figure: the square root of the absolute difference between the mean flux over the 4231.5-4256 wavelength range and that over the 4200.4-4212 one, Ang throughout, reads 0.64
